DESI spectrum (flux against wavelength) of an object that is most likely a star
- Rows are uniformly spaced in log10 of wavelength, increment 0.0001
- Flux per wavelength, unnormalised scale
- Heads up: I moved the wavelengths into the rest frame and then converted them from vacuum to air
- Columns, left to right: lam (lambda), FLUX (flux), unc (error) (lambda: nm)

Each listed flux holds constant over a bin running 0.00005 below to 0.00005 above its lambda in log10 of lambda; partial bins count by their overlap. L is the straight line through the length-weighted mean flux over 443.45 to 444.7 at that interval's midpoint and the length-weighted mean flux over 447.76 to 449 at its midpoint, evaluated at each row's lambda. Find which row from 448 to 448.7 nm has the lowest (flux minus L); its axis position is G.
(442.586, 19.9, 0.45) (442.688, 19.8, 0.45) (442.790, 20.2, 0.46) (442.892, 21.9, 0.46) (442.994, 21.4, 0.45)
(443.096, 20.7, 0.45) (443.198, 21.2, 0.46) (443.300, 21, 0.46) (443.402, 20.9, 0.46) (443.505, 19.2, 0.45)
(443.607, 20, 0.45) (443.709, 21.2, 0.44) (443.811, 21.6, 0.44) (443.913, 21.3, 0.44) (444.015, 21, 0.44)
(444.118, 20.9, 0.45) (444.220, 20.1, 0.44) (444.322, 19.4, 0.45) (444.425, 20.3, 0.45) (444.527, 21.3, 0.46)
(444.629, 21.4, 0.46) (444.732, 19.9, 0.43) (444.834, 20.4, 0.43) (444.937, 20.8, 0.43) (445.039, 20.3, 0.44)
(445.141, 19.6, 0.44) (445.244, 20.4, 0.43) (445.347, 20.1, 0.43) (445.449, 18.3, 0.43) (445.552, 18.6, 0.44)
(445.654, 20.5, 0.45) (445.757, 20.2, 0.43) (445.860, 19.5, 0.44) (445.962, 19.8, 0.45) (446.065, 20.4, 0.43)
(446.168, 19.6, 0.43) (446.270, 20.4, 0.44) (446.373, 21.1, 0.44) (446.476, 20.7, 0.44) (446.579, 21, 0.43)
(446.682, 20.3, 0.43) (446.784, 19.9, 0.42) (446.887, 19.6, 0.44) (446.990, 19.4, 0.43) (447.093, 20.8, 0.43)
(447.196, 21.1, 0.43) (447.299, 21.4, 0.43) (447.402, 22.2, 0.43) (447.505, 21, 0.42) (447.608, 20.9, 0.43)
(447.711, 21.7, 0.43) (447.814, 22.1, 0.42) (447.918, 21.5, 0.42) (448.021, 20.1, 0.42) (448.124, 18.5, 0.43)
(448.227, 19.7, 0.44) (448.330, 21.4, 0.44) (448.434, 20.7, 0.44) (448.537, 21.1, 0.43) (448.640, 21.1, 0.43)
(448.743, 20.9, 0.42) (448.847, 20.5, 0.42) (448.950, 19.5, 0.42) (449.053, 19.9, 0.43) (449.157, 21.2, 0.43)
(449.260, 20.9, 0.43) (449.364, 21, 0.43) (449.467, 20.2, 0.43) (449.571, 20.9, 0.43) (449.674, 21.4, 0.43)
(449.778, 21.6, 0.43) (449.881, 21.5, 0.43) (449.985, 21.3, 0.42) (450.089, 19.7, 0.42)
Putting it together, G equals 448.124 nm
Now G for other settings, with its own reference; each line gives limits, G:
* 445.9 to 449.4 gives 448.124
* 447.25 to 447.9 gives 447.608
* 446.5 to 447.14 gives 446.990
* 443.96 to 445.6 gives 445.449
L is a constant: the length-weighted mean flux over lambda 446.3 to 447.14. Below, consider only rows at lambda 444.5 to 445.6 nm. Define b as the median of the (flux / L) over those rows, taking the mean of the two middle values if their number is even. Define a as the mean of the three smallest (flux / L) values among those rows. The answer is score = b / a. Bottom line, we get 1.078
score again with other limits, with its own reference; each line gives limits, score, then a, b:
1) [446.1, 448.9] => 1.090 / 0.94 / 1.03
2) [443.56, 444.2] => 1.023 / 1.01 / 1.04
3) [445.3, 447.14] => 1.074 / 0.92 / 0.99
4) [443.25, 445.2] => 1.072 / 0.95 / 1.02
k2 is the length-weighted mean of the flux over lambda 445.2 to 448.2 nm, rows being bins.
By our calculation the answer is 20.4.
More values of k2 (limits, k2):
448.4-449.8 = 20.8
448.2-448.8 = 20.8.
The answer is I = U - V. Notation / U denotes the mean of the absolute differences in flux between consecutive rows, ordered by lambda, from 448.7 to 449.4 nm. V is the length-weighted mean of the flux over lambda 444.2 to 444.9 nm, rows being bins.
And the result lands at -19.8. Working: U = 0.6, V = 20.4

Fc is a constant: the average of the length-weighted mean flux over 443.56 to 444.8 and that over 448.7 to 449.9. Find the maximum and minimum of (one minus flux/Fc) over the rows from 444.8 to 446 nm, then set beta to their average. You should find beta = 0.057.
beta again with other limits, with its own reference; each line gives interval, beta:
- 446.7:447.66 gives -0.003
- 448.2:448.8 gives 0.009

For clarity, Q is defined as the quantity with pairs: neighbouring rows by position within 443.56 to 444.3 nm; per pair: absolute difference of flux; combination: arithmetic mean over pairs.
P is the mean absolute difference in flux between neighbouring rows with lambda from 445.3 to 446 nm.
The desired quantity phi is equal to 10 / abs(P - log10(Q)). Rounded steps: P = 0.88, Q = 0.52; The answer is 8.5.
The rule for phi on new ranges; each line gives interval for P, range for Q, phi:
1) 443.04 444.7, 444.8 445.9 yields 13.9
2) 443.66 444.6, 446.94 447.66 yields 13.7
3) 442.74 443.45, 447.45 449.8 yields 12.7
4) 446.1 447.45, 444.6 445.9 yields 15.6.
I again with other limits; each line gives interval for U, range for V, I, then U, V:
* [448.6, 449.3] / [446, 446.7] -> -19.9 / 0.6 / 20.5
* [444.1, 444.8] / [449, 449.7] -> -19.9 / 0.8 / 20.8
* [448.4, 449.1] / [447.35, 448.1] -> -20.8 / 0.4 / 21.2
